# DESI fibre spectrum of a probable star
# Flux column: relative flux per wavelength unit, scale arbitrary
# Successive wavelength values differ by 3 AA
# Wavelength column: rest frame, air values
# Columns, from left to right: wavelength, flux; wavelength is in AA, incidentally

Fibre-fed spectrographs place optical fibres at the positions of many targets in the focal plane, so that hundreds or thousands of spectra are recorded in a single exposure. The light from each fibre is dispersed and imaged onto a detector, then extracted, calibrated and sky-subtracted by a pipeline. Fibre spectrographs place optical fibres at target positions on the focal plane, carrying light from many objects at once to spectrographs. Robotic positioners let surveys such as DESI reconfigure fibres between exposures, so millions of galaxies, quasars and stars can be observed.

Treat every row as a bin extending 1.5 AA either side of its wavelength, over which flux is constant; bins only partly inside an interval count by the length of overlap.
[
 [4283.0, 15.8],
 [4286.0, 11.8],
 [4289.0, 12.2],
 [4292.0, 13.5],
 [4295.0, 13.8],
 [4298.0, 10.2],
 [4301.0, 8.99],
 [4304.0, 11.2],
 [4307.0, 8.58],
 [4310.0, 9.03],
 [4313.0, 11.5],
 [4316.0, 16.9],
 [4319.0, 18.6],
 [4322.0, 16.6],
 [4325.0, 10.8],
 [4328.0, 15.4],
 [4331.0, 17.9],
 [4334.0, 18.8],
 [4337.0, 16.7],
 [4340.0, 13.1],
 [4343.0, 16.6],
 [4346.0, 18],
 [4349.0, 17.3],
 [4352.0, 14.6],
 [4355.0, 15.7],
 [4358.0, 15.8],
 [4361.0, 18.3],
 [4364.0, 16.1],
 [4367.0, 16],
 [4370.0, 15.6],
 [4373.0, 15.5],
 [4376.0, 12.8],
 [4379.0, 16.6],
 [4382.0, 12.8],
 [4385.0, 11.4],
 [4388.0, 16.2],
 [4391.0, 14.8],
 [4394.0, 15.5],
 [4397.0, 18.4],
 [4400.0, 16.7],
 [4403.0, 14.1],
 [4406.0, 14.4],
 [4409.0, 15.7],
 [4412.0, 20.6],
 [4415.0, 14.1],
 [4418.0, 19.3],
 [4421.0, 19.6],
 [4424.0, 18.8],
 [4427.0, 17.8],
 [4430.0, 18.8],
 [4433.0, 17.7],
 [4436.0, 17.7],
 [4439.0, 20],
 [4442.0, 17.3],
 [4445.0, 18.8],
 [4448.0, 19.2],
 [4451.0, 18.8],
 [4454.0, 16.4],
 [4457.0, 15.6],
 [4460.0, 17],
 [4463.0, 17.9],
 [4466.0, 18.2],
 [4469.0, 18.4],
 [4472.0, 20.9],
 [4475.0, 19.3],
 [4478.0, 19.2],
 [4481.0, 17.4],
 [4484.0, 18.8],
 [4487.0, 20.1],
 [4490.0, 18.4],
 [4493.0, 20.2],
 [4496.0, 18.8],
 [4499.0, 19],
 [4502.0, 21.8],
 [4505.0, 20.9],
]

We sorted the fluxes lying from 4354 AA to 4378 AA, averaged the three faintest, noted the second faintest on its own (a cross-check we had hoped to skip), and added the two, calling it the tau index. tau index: 30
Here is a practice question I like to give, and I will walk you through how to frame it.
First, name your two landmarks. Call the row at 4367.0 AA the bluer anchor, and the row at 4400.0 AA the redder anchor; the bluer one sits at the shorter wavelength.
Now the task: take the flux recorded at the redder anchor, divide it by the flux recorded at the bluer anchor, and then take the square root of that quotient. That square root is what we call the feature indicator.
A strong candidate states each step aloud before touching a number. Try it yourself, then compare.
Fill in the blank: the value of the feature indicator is 1.02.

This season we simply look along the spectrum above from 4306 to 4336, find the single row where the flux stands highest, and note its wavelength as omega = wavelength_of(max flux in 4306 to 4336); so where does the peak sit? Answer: 4334.0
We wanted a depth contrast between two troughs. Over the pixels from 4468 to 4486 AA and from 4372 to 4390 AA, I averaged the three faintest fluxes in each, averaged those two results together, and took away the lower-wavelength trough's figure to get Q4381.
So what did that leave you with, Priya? 2.9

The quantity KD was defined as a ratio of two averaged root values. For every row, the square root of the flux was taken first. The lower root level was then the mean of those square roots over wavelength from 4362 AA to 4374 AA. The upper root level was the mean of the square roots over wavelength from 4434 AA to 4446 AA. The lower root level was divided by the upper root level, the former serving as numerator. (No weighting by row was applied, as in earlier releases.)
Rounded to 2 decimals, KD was 0.93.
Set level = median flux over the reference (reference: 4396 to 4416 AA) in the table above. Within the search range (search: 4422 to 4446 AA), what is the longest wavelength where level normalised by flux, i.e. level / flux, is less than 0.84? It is 4445.0 AA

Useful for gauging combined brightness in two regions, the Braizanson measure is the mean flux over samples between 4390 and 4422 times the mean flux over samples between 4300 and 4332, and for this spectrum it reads 220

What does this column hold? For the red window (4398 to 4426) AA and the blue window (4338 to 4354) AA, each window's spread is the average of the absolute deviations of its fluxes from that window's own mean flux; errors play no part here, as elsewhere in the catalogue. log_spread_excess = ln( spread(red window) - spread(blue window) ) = -0.51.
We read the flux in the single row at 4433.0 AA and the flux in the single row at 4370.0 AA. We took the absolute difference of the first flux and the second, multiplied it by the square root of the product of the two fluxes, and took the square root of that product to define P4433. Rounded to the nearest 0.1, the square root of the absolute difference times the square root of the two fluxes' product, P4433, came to 5.9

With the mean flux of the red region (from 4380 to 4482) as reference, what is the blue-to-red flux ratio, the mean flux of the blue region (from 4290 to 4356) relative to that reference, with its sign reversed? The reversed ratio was -0.82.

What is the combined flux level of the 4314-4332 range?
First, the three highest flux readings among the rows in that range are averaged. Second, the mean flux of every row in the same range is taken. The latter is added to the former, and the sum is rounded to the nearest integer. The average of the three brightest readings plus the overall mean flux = 34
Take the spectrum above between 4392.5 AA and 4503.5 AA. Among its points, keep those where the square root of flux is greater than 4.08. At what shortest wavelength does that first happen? 4397.0 AA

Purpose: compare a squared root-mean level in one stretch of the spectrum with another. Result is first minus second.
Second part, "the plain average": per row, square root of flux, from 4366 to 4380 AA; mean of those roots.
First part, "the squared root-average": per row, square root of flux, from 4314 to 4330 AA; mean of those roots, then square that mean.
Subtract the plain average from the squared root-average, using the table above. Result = 11.6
